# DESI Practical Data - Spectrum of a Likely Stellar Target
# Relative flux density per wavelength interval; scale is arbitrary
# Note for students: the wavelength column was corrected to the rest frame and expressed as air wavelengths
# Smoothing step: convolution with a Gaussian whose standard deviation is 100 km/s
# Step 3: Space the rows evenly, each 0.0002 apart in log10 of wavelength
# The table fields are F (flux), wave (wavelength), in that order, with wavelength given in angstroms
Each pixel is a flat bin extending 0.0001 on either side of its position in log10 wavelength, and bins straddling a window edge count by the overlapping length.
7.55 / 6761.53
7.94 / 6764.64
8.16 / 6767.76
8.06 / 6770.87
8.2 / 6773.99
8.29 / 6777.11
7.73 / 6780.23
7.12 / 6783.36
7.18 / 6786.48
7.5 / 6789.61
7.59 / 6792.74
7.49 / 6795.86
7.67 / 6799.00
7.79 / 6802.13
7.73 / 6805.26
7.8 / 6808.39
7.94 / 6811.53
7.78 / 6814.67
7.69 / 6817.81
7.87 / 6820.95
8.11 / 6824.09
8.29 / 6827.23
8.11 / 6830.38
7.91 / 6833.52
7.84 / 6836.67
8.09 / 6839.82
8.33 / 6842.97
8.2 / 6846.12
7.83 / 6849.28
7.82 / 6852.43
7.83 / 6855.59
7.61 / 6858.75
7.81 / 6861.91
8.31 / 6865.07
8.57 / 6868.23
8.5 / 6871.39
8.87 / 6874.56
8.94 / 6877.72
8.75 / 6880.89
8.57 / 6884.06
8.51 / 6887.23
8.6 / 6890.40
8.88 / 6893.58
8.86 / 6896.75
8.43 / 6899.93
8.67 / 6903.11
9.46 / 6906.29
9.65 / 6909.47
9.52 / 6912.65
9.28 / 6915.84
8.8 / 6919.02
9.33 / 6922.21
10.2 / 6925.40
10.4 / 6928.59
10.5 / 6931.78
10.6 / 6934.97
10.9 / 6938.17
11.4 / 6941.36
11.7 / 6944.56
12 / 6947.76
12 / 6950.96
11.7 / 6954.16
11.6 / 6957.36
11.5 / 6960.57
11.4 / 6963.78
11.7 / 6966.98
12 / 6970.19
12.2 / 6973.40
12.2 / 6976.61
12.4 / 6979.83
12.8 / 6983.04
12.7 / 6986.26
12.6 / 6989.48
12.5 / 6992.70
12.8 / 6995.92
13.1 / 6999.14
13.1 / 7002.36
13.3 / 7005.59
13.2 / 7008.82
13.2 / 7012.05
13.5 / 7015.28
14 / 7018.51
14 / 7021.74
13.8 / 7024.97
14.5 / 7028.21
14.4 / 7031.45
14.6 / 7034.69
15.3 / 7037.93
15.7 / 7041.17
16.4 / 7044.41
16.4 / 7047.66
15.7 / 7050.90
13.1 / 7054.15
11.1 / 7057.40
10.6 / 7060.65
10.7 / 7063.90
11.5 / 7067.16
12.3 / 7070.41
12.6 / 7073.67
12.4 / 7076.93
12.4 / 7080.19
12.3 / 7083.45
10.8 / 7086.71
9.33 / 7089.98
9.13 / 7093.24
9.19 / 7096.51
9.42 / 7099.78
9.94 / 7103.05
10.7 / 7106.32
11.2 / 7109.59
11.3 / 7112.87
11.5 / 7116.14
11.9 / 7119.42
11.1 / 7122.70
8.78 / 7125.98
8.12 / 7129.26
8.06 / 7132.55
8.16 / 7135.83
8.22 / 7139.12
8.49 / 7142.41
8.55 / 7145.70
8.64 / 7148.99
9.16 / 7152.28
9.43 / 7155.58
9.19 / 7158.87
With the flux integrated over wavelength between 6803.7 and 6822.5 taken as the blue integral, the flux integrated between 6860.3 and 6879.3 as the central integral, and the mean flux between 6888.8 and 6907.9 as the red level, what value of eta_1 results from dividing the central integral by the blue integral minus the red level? 1.17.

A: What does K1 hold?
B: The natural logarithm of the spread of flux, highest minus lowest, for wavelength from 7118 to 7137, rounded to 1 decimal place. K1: 1.3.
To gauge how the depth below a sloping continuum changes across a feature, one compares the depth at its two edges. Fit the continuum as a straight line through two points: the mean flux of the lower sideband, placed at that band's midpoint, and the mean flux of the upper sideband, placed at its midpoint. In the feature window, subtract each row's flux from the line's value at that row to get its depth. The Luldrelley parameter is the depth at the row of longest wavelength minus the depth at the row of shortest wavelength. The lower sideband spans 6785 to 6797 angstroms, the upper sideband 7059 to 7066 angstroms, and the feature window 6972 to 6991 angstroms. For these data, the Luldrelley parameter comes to -0.2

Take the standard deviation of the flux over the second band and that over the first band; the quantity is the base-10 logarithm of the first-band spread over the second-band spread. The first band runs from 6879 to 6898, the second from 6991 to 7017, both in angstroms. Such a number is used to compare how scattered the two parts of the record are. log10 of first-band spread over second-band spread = -0.3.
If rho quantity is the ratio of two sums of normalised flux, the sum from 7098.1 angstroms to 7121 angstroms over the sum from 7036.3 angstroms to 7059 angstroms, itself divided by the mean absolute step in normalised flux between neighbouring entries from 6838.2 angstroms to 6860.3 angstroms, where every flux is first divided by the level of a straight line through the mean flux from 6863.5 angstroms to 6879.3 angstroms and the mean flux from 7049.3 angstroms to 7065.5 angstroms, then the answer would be 27.5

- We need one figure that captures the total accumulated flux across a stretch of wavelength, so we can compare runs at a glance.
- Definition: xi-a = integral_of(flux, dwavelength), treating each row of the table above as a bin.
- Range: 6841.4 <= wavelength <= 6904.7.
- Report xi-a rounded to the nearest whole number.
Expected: 531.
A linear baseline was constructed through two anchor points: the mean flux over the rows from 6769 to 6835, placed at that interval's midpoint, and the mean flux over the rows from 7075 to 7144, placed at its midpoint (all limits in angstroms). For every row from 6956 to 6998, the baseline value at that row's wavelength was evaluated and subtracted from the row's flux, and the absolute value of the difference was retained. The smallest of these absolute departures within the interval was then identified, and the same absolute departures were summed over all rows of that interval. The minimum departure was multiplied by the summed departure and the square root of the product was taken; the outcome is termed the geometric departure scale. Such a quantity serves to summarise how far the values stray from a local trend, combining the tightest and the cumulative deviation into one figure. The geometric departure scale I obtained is 10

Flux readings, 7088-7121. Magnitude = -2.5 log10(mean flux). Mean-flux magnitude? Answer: -2.5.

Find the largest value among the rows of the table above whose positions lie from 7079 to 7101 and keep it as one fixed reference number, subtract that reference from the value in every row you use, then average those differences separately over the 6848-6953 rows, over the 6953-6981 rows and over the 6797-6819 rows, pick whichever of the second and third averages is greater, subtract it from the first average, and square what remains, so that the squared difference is 6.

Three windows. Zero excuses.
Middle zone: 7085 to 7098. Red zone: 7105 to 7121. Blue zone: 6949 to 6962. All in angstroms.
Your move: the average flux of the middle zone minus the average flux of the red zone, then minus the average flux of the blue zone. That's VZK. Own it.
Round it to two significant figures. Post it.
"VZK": -13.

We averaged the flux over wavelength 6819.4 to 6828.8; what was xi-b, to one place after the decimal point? 8.1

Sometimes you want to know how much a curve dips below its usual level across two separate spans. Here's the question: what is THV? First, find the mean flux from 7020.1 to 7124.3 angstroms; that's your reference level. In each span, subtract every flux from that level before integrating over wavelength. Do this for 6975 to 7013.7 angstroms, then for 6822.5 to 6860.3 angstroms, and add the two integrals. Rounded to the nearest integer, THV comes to 146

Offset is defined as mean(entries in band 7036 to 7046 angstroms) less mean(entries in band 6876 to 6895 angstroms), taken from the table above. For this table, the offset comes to 7.1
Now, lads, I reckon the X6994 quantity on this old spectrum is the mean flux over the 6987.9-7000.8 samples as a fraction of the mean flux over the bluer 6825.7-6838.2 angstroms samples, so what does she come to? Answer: 1.6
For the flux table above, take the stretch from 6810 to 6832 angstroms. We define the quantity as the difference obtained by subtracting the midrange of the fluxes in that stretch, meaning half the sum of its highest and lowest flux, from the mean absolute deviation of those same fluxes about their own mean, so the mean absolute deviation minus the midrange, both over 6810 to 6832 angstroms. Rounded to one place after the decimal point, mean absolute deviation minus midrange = -7.8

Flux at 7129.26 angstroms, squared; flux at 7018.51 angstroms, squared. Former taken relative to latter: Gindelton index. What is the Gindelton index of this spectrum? 0.3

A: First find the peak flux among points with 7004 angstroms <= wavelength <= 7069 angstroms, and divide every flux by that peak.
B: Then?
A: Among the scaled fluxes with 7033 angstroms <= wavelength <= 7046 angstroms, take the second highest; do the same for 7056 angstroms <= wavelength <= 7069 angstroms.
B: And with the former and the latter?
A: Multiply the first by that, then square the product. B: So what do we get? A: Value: 0.4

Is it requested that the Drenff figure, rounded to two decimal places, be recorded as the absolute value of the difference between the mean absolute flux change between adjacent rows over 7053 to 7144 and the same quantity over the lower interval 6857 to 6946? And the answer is 0.27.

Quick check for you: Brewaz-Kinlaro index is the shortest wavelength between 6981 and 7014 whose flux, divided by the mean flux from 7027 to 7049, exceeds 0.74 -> 6983.04 angstroms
